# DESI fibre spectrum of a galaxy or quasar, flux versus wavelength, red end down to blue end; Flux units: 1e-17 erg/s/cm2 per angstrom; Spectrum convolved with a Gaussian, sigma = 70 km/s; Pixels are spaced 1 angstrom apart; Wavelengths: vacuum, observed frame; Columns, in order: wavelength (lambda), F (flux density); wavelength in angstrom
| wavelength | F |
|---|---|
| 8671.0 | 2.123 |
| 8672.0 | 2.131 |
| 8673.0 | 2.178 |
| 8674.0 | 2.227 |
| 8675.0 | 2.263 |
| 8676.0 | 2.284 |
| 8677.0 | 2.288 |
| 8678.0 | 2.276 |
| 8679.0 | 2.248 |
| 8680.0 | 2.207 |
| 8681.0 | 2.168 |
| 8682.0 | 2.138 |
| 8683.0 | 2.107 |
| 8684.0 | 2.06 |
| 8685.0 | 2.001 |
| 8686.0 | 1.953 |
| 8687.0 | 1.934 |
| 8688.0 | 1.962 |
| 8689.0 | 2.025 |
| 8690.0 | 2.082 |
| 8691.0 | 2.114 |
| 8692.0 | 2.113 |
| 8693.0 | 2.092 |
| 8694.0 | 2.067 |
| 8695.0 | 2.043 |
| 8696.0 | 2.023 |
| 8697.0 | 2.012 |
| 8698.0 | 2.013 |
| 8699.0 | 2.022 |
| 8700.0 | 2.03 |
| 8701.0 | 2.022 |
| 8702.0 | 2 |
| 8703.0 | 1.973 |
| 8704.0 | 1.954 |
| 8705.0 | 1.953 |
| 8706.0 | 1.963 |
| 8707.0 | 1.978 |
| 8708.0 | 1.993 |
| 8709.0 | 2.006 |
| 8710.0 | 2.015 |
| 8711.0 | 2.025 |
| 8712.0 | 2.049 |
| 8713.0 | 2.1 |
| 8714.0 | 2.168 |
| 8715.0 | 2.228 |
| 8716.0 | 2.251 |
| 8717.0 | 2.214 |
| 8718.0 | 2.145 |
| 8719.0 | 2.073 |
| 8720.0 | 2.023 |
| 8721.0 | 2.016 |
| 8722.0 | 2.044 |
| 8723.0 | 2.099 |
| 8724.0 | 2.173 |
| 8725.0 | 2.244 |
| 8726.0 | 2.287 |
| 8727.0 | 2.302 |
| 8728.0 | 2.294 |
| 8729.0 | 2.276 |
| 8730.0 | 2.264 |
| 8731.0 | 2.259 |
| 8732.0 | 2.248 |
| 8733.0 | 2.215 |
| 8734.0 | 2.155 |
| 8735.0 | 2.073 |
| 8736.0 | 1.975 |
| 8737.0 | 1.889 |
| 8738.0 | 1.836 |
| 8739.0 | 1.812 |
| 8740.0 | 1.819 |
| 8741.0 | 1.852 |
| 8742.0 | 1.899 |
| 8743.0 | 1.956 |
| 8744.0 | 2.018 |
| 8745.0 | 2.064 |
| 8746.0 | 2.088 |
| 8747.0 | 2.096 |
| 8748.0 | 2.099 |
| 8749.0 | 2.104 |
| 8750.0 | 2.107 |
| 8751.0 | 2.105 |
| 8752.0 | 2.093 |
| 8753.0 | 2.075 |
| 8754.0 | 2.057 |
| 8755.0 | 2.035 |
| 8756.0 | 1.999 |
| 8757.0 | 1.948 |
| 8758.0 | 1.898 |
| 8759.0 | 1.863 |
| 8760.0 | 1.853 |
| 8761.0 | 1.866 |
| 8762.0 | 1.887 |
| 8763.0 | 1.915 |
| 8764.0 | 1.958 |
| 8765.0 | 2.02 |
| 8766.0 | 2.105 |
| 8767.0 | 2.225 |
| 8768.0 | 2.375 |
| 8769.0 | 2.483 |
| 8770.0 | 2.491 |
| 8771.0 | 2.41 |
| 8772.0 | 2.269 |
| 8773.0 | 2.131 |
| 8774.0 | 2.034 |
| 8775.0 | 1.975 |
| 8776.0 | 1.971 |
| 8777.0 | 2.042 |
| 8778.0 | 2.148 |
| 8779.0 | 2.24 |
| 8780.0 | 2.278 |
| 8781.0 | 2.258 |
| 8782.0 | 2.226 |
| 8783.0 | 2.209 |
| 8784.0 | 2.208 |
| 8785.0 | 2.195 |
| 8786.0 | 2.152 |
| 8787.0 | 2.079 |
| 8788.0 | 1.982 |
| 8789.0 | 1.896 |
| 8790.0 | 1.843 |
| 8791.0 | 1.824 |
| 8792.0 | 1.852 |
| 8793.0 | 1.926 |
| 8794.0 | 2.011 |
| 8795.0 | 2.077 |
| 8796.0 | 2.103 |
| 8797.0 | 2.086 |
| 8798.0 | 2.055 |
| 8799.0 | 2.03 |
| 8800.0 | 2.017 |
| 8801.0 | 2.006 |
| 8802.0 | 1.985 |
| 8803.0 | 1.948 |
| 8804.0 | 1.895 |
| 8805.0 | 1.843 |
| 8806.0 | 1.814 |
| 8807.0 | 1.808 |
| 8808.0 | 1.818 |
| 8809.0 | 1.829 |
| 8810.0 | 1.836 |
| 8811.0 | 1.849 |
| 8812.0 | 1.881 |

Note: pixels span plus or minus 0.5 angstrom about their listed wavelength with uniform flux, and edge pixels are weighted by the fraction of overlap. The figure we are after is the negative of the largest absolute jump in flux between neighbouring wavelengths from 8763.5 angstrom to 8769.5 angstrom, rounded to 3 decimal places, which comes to -0.150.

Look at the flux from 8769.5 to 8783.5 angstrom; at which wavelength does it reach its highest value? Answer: 8770.0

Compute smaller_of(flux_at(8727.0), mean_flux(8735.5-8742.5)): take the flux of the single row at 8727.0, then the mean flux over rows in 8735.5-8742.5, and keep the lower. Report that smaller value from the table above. 1.87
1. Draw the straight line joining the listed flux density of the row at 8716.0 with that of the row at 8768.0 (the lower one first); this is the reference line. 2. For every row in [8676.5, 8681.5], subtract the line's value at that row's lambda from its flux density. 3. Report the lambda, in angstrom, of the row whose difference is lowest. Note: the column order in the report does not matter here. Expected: 8681.0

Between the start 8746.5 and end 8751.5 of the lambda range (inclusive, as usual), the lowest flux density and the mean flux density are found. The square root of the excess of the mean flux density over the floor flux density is 0.08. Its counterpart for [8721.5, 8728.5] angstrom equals 0.40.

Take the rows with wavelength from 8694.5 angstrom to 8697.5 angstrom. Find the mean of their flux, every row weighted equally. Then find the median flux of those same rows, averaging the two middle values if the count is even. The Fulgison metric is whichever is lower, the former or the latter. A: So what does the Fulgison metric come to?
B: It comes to 2.02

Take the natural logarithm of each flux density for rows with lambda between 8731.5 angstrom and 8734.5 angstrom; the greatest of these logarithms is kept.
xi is 0.81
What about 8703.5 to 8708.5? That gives 0.69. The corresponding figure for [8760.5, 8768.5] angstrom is 0.86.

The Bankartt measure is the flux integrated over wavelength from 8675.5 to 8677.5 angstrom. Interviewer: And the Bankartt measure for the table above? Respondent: 4.57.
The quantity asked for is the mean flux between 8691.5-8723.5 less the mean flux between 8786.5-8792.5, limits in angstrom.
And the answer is 0.14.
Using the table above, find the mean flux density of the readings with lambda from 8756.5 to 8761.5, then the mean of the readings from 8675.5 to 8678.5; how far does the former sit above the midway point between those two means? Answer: -0.20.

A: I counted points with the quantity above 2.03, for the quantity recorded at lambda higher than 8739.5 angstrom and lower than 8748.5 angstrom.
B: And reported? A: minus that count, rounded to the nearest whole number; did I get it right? -4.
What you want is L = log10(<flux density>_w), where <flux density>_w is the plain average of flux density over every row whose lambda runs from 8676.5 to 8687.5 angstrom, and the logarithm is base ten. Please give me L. 0.327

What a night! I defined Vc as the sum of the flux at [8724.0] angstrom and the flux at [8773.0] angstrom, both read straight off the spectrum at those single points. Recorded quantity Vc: 4.3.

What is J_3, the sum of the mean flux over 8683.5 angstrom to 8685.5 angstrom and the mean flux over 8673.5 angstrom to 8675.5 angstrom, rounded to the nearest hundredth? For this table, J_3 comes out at 4.28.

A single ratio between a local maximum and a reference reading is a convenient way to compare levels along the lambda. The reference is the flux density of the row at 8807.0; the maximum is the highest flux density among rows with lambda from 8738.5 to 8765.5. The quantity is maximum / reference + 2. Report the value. 3.17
